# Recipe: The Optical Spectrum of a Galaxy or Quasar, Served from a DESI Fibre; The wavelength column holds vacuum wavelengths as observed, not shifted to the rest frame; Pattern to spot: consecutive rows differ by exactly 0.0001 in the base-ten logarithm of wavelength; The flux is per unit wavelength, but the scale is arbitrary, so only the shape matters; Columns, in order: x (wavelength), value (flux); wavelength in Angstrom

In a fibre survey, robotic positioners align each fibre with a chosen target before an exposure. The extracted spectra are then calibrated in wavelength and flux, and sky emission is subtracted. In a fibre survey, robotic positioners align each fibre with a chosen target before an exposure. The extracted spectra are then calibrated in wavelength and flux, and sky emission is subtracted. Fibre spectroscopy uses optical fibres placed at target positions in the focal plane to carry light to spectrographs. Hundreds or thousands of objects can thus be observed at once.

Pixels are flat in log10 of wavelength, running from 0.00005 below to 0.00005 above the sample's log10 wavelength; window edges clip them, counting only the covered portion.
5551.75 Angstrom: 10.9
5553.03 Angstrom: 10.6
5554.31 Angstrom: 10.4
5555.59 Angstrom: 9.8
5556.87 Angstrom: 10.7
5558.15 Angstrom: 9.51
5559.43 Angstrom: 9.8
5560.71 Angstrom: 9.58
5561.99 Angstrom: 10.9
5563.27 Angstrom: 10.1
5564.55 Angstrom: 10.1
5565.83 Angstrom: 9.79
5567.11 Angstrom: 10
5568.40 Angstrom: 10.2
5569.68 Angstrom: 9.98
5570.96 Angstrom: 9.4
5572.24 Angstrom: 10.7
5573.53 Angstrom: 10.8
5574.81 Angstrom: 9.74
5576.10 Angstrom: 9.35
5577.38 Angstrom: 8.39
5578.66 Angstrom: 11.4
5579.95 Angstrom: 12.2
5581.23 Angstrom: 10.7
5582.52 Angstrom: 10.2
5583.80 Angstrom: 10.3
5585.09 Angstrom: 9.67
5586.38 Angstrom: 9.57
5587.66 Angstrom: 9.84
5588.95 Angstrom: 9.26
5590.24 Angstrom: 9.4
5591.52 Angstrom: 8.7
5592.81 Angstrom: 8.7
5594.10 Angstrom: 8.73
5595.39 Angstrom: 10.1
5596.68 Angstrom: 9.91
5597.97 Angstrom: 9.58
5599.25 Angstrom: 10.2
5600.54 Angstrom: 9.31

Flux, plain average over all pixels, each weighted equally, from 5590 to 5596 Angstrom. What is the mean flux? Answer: 9.1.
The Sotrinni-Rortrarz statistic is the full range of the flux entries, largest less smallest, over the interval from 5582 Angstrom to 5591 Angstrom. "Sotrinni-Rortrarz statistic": 1.04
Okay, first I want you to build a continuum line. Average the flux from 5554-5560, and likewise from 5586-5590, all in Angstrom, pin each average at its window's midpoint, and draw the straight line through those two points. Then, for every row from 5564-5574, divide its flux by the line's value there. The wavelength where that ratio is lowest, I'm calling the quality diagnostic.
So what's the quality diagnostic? 5570.96 Angstrom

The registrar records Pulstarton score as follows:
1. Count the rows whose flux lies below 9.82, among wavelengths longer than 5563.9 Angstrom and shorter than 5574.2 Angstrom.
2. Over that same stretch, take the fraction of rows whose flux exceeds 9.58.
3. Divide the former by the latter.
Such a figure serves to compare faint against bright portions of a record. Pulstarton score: 2.3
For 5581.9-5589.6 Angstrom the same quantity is 4.5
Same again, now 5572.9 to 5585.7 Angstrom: 5.0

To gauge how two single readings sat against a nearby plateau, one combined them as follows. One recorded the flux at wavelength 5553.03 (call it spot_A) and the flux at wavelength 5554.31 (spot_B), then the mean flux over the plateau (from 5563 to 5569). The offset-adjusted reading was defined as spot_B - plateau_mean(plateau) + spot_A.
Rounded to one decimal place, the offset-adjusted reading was 11.0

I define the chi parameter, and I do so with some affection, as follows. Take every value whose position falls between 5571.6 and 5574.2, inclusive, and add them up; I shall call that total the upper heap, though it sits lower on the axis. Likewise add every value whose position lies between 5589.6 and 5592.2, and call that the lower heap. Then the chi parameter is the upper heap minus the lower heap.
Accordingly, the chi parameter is 3.4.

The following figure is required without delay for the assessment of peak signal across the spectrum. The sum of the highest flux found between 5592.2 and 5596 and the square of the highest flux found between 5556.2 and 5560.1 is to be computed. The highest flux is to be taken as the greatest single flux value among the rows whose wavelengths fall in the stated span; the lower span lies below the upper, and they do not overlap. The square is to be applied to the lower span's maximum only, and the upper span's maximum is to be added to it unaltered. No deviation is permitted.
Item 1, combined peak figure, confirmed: 125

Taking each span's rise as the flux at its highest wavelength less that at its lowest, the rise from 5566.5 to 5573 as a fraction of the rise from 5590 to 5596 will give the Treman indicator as 1.0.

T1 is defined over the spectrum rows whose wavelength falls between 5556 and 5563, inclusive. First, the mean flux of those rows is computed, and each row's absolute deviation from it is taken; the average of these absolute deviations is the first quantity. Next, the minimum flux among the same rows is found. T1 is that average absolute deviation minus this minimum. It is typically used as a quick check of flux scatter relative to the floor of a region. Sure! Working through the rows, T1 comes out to -8.9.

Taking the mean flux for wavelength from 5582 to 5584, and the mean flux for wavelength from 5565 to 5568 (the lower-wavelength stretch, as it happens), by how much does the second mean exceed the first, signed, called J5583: -0.4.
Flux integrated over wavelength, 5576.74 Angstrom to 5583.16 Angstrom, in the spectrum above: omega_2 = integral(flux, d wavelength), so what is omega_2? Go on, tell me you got 68.0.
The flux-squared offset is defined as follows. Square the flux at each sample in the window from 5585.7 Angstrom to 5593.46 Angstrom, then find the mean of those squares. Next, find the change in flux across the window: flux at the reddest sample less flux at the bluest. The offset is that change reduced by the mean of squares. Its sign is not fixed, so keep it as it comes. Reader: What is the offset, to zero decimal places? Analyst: -87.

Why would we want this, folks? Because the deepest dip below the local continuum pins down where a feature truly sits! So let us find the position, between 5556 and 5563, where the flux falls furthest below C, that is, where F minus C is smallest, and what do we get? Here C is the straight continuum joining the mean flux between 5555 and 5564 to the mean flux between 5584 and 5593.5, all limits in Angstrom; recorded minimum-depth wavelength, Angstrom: 5558.15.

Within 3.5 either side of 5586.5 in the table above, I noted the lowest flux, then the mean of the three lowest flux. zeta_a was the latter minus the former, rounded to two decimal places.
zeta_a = 0.24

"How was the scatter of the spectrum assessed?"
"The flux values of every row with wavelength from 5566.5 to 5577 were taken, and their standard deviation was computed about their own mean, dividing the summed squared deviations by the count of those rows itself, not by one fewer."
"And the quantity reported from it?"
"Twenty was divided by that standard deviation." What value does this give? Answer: 40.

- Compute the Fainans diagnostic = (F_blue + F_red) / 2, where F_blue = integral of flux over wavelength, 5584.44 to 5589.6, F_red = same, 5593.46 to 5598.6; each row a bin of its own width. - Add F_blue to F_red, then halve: 49.3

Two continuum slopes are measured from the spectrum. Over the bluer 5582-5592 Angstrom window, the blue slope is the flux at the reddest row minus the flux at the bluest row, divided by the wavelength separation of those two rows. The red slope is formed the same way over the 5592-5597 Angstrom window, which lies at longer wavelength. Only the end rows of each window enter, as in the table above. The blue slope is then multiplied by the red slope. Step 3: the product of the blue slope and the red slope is -0.05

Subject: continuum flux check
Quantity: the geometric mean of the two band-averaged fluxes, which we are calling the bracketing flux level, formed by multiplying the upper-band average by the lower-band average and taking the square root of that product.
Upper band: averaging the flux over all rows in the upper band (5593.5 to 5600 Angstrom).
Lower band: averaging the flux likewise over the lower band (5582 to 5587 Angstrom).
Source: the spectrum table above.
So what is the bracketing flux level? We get 9.8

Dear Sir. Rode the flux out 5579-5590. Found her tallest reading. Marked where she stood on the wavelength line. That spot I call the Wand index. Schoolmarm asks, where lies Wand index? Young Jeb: 5579.95 Angstrom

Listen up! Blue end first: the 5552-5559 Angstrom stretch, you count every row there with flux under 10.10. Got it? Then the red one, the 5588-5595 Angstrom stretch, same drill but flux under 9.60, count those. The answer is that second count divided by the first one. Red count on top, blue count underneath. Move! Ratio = 2.5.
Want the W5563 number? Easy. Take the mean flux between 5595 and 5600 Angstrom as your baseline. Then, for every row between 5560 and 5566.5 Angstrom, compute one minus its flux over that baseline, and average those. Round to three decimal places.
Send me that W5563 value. -0.015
